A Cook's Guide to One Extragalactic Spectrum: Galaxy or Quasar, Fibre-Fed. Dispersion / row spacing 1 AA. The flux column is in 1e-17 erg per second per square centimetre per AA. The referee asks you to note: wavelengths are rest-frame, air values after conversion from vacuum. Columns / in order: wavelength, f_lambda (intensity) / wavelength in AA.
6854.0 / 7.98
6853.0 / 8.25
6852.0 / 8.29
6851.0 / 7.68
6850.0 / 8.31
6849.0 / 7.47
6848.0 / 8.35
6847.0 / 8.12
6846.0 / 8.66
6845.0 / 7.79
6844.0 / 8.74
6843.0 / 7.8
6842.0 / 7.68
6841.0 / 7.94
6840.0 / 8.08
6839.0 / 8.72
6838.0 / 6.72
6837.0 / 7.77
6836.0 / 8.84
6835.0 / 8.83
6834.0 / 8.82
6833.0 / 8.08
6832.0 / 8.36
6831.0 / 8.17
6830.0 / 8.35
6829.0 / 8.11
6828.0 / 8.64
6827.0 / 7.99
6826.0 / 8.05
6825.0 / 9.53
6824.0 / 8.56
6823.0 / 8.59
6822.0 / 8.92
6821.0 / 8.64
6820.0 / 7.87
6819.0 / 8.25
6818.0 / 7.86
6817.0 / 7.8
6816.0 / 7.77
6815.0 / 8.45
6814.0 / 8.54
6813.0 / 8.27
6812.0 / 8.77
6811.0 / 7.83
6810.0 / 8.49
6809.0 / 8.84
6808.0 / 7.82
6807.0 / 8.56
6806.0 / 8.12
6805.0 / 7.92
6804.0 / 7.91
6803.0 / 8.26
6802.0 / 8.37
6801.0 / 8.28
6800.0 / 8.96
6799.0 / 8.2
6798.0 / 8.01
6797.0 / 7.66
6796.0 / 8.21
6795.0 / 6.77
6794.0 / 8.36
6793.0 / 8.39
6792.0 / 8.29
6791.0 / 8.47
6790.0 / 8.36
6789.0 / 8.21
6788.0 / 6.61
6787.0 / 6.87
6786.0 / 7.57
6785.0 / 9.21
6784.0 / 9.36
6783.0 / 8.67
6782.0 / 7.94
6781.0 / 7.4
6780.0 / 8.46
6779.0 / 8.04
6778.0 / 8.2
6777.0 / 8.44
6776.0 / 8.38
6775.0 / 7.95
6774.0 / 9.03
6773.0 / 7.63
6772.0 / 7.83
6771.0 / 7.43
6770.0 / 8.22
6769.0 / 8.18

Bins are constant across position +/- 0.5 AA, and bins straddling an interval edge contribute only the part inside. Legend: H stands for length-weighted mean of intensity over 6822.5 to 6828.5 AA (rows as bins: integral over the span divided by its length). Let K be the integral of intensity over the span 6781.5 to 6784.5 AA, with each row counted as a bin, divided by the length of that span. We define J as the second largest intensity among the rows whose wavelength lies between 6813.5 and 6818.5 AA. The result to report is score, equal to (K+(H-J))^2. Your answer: 77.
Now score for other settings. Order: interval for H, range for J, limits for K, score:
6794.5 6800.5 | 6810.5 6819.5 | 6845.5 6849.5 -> 57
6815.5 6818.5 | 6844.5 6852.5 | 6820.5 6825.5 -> 69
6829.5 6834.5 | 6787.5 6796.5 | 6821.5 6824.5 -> 75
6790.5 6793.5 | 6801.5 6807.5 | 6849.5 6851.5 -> 64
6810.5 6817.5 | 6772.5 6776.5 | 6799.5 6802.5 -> 70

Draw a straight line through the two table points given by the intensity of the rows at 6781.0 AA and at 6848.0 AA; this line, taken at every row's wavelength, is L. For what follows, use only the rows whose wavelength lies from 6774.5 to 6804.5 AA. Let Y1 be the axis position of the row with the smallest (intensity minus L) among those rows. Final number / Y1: 6788.0 AA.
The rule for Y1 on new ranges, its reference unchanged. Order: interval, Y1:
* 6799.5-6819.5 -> 6816.0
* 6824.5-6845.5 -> 6838.0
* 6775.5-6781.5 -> 6781.0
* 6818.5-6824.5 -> 6820.0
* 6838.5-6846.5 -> 6842.0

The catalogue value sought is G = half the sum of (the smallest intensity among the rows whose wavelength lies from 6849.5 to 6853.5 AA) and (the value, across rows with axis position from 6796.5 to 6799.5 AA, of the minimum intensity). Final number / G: 7.67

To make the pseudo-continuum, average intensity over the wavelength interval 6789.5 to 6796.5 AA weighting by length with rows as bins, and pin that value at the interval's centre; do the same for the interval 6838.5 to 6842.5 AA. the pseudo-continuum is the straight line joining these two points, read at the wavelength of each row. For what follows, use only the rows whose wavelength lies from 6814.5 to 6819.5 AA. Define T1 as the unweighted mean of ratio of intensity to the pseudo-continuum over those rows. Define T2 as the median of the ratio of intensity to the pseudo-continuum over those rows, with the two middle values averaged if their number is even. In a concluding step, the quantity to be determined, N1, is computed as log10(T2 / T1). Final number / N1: -0.0091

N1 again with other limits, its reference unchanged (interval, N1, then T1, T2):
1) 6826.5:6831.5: -0.0043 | 1.02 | 1.008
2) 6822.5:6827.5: 0.0008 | 1.05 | 1.055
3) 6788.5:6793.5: 0.0008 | 1.03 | 1.029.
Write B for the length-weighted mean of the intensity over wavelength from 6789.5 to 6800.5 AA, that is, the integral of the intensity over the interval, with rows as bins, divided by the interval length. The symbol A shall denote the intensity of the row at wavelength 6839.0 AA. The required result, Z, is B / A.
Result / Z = 0.93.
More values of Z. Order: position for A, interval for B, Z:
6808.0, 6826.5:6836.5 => 1.08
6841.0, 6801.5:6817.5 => 1.04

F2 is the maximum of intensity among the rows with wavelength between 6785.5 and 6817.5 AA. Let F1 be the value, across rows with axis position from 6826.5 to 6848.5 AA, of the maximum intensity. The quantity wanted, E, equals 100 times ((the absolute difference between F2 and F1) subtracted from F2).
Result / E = 884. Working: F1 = 8.84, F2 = 8.96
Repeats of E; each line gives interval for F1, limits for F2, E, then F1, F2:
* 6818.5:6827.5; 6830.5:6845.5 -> 815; 9.53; 8.84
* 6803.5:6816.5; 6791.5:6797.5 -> 794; 8.84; 8.39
